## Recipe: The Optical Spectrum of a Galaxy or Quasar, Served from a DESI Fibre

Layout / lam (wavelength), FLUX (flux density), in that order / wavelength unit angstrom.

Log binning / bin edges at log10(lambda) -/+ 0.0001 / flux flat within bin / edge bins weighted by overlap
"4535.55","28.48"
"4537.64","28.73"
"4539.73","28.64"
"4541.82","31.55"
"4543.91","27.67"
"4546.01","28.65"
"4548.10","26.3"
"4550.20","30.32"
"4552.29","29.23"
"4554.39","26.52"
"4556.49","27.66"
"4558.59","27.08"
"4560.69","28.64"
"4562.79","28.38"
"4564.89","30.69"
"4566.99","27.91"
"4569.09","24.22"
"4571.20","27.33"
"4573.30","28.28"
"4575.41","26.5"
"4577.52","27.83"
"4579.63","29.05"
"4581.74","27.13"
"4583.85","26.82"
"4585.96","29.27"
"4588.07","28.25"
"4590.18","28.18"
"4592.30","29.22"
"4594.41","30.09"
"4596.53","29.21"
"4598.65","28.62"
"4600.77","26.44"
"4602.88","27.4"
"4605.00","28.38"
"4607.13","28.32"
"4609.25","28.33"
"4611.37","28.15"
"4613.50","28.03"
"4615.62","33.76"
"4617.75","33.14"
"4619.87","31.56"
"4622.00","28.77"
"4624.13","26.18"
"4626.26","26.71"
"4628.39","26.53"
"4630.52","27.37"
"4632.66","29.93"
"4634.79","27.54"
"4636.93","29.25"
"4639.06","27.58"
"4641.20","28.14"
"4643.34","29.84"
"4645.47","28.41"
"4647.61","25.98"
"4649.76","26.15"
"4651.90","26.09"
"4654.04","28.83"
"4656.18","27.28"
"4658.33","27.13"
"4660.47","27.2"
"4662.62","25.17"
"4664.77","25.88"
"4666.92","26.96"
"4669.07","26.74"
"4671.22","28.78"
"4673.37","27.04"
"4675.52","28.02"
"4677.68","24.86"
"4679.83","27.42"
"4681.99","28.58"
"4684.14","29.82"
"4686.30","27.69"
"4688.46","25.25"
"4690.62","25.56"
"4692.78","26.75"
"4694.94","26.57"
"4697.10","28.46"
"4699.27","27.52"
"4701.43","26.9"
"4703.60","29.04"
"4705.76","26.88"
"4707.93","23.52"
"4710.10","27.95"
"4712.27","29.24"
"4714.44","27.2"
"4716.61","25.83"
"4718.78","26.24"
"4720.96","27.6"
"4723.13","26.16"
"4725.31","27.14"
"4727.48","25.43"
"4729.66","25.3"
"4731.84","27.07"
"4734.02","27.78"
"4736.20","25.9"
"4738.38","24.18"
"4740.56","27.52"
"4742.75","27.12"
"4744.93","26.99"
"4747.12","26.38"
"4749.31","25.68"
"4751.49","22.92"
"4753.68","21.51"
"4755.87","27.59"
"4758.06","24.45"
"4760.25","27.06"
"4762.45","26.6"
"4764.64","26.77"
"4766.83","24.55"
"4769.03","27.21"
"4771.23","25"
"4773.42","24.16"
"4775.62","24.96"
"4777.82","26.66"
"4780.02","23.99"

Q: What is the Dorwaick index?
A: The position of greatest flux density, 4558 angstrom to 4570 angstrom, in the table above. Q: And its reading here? 4564.89 angstrom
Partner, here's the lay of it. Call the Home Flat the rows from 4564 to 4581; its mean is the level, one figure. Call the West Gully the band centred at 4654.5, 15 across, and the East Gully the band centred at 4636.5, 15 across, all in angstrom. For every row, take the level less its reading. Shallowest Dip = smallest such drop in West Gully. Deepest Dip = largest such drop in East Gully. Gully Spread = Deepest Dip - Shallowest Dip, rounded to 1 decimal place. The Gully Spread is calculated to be 1.5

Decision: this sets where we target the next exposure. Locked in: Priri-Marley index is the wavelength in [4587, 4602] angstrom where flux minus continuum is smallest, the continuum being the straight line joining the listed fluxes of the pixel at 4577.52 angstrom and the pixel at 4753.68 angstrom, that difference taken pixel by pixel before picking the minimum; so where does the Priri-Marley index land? 4600.77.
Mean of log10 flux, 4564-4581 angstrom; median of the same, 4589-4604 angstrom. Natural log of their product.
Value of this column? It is 0.742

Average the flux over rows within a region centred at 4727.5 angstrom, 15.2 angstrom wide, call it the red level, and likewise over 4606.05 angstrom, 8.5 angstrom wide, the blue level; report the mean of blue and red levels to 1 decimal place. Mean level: 27.4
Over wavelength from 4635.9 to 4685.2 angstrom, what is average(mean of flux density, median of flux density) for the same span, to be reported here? 27.4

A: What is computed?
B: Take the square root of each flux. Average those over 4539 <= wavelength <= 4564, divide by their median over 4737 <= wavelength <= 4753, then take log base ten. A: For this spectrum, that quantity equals 0.0158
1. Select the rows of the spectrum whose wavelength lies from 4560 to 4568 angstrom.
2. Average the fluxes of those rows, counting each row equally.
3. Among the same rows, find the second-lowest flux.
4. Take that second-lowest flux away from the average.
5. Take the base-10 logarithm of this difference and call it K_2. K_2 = -0.3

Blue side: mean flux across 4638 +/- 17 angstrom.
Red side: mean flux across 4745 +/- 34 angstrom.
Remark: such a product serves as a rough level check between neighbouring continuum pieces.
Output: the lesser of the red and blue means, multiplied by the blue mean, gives 722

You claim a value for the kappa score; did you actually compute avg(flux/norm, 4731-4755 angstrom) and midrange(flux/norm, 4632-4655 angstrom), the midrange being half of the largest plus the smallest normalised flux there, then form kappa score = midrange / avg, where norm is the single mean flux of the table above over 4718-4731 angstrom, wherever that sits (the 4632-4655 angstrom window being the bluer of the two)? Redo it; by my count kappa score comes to 1.09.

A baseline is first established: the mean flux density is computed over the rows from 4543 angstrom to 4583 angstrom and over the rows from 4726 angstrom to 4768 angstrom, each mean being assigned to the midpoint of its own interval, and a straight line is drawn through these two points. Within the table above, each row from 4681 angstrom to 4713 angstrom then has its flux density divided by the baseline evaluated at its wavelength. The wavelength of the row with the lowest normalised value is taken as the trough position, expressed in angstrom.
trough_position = 4707.93 angstrom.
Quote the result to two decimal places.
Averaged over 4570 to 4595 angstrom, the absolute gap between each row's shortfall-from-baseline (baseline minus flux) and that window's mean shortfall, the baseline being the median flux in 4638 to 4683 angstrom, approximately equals 0.87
